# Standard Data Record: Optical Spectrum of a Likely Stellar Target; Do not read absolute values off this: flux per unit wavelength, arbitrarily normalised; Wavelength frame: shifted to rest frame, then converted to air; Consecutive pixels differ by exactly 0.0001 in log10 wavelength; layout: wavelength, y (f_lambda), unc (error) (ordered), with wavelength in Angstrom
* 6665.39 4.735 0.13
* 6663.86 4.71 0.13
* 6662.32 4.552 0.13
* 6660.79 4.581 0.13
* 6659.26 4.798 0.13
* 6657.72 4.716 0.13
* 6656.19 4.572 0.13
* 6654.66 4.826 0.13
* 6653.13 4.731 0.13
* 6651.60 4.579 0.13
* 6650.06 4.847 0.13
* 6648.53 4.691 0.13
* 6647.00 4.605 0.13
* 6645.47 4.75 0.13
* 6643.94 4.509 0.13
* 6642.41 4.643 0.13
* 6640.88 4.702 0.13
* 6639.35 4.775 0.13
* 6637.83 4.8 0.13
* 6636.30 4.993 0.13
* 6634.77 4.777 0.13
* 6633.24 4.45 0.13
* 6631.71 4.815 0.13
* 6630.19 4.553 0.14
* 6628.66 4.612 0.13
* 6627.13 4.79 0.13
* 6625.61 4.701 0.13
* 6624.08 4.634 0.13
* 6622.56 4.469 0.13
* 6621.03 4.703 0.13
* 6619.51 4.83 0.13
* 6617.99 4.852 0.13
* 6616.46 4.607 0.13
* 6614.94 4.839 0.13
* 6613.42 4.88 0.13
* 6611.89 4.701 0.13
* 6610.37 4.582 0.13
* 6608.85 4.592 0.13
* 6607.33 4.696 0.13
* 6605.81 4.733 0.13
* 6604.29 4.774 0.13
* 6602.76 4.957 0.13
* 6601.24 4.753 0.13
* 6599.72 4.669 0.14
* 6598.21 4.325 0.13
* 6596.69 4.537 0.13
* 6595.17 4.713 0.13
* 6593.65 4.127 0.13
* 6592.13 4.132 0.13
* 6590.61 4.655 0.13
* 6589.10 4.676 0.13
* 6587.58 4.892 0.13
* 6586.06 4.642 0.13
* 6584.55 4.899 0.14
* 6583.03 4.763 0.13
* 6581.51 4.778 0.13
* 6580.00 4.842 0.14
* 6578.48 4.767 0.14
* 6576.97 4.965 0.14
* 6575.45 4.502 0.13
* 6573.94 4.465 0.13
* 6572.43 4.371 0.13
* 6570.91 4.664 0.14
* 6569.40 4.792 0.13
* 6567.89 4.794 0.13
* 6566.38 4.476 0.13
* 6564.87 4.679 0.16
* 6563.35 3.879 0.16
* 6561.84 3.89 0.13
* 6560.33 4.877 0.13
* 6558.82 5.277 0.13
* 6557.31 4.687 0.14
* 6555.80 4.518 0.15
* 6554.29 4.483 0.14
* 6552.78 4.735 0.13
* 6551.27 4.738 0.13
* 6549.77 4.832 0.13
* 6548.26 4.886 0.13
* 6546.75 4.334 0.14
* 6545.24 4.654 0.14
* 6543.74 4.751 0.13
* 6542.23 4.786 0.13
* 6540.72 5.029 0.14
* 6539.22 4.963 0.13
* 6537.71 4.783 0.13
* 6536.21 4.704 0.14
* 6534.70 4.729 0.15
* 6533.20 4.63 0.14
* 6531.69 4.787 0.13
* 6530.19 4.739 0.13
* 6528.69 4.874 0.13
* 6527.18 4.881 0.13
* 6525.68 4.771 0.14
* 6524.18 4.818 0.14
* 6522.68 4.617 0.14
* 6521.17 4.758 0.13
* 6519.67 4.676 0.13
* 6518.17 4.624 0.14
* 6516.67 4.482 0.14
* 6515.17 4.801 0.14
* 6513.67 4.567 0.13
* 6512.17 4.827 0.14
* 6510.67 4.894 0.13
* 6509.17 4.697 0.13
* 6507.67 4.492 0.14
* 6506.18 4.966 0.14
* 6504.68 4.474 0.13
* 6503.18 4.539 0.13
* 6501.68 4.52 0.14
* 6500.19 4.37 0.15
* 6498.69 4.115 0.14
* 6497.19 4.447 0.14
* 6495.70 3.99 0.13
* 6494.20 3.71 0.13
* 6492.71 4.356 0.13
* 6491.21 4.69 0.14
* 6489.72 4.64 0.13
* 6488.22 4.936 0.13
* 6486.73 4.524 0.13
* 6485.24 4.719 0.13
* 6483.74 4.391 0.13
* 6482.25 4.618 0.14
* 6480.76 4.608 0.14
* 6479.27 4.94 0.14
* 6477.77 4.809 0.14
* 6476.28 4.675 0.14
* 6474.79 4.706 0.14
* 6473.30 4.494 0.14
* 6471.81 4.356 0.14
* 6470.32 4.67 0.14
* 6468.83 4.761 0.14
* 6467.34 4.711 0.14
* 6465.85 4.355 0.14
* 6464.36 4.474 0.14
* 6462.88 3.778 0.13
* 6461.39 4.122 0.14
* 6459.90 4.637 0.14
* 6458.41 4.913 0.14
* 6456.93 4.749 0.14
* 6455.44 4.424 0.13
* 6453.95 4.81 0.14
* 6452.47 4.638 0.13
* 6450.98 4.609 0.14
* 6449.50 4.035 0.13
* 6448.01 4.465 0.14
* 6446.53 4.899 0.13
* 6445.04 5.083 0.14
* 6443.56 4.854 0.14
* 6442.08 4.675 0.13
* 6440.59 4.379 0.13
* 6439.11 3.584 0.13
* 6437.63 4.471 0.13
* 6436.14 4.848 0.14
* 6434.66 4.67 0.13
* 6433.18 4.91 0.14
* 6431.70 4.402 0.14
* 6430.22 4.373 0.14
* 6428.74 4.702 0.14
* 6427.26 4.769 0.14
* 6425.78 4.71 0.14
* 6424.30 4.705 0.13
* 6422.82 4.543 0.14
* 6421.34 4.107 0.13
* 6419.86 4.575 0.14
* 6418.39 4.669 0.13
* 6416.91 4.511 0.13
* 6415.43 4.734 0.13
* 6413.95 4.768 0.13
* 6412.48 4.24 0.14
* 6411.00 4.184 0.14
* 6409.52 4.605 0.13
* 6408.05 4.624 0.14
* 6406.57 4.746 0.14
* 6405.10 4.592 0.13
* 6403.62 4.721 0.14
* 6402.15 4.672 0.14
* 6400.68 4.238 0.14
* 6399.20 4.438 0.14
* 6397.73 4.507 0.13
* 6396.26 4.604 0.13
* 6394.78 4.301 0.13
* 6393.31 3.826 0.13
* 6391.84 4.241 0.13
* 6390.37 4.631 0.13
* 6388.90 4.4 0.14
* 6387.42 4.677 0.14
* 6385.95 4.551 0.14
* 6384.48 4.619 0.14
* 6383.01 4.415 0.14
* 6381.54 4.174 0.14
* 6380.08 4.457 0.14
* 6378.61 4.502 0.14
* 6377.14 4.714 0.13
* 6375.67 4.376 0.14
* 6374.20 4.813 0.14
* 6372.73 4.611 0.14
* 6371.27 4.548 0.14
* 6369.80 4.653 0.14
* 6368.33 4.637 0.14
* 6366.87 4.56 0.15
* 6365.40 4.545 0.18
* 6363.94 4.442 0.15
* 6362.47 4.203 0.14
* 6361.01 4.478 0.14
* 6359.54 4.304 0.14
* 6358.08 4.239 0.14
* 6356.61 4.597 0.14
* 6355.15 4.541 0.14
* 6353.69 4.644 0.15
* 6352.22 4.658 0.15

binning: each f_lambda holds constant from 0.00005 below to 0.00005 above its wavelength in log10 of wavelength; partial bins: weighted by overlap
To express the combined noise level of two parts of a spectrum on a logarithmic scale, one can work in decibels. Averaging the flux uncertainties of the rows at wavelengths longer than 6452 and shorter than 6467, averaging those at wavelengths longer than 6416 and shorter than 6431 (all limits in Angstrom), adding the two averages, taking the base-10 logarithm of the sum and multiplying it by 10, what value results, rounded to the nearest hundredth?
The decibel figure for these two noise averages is -5.64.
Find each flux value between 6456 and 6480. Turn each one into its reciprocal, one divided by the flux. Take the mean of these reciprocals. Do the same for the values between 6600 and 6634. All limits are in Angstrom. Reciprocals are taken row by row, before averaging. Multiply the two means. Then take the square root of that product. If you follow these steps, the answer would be 0.2162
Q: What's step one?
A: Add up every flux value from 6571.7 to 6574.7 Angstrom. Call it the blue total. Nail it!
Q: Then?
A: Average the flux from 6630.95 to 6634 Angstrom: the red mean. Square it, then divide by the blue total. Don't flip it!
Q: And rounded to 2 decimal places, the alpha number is 2.43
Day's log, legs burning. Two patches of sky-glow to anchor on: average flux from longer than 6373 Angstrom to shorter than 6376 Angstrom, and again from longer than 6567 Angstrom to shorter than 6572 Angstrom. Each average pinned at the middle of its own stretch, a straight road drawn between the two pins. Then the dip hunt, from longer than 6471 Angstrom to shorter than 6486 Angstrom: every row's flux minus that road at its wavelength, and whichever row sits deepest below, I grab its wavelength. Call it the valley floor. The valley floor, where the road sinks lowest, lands 6471.81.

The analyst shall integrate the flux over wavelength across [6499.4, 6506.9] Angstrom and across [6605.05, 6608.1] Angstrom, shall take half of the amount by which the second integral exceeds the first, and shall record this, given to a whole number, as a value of -10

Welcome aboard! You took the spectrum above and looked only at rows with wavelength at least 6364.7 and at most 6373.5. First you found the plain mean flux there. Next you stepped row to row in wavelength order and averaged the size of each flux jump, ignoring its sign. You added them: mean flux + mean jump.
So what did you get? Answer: 4.65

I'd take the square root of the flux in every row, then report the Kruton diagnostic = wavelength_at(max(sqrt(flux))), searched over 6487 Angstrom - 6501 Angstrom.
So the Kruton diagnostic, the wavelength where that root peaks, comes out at 6488.22 Angstrom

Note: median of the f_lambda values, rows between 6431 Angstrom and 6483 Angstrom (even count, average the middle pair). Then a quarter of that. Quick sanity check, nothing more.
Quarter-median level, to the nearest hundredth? 1.16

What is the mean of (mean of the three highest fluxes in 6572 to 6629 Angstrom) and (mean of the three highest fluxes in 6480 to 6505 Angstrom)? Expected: 4.86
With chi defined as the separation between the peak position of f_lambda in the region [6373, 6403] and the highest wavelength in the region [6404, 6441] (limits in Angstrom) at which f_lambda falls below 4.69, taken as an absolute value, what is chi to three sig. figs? 66.4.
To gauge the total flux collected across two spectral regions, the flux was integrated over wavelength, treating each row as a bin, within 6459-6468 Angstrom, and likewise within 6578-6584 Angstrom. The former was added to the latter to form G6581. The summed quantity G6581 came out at 68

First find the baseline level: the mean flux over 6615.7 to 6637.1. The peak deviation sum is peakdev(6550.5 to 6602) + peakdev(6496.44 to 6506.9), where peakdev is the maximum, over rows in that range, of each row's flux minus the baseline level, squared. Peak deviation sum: 1.01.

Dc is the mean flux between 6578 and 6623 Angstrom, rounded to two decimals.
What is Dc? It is 4.68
